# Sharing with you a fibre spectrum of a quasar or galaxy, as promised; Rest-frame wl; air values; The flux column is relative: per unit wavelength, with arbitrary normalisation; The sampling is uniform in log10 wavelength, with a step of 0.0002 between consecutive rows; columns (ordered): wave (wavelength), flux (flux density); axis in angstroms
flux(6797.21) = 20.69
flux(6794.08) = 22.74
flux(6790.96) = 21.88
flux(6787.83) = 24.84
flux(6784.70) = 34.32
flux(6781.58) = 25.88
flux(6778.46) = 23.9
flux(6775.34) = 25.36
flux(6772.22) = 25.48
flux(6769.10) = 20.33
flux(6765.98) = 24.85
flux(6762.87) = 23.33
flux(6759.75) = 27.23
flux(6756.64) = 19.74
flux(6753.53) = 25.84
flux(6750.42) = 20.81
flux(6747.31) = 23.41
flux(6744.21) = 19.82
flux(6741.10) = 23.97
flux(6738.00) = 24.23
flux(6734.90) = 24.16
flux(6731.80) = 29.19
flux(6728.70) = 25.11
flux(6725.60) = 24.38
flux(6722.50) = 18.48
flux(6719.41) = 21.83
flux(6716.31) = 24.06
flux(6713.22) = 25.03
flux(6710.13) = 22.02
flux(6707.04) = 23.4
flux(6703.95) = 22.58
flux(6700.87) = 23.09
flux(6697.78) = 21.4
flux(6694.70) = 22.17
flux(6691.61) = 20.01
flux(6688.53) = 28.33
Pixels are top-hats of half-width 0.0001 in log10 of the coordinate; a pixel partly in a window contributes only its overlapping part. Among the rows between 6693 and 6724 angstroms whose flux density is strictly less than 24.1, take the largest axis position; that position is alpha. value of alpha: 6722.50 angstroms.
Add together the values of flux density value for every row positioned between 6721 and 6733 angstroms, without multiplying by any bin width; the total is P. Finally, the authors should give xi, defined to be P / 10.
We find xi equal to 9.7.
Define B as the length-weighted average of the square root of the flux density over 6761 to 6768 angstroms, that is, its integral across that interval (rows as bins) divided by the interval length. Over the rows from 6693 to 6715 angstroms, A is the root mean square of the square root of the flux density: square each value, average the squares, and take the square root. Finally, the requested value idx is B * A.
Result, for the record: 23.4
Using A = 4.78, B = 4.89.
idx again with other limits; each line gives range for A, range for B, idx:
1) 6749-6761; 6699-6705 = 23.1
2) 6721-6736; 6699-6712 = 23.5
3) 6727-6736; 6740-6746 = 23.9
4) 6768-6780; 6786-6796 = 23.5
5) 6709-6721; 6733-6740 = 23.8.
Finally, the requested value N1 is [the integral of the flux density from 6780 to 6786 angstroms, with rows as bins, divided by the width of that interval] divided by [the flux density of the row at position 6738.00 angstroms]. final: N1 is 1.24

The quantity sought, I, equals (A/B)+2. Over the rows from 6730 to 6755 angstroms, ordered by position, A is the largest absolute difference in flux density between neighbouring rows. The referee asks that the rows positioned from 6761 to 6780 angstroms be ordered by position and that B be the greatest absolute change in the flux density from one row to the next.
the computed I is 3.0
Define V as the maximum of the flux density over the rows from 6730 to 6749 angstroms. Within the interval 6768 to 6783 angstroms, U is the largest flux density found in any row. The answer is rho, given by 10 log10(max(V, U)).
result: 14.7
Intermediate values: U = 25.88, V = 29.19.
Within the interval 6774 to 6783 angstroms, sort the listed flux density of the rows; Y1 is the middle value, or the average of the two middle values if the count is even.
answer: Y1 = 25.4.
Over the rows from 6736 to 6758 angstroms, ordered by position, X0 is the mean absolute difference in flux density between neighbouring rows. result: 3.6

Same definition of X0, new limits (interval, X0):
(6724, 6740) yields 2.5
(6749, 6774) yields 4.8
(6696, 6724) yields 1.7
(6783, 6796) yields 4.4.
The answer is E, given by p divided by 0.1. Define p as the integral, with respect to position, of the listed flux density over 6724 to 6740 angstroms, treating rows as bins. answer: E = 4057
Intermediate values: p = 406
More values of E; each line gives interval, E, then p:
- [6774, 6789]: 4041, 404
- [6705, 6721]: 3717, 372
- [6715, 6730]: 3405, 341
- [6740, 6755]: 3407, 341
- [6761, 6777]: 3828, 383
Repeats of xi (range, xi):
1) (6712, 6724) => 8.9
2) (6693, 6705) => 8.9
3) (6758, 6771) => 9.6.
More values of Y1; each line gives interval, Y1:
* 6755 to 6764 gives 23.3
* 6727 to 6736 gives 25.1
